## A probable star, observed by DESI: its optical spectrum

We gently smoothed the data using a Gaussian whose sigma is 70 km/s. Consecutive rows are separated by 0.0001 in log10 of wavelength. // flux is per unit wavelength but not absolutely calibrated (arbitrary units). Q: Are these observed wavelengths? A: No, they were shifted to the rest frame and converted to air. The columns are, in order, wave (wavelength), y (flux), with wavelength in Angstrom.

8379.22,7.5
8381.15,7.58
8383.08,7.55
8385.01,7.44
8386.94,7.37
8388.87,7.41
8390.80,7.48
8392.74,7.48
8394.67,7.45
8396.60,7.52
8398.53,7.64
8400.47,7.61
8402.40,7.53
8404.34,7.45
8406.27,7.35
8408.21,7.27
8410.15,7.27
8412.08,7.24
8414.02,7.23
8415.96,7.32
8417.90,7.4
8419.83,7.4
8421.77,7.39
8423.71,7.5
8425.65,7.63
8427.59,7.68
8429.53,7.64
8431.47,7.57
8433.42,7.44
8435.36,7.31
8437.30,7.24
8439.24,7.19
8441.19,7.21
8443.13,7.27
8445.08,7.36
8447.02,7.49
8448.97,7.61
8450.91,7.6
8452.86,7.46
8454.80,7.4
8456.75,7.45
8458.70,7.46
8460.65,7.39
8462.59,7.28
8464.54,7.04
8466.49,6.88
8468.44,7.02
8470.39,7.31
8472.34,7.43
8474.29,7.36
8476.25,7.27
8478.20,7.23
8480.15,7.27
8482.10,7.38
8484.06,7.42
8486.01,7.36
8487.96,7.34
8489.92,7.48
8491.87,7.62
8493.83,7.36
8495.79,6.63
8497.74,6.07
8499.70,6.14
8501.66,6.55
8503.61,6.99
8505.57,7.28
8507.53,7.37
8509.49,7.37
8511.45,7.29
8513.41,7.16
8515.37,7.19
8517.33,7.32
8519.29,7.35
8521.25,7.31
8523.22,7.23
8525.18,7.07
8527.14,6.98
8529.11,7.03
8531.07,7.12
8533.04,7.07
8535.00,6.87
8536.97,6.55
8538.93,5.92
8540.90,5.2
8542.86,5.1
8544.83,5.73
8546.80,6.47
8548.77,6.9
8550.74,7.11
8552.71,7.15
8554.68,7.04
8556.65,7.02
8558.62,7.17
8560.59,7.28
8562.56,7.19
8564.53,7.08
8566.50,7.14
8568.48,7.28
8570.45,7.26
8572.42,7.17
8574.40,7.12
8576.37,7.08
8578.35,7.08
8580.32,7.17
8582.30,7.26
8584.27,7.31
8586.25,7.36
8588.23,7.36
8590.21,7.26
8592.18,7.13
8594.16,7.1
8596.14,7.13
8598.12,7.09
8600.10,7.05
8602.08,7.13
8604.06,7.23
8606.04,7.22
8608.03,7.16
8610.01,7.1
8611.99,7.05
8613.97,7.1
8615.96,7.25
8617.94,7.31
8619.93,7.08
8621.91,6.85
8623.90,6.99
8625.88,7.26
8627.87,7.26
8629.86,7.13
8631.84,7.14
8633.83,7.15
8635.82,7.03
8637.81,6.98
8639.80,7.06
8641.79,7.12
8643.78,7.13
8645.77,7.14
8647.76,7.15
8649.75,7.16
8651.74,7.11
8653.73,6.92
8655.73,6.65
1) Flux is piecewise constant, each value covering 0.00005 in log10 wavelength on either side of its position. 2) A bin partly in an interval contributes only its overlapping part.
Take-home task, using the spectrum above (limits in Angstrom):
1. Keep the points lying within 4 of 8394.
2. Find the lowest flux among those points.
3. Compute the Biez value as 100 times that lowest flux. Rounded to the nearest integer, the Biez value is 745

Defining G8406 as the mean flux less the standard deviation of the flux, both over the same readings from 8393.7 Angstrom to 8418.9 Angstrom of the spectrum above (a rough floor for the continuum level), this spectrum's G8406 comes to 7.27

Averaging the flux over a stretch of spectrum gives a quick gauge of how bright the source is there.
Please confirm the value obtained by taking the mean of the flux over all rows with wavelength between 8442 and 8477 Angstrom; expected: 7.34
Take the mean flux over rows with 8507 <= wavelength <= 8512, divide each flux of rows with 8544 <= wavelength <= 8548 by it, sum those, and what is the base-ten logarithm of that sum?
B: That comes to 0.22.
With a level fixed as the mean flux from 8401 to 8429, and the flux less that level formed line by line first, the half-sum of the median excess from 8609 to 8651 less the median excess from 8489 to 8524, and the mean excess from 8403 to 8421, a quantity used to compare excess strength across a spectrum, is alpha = -0.12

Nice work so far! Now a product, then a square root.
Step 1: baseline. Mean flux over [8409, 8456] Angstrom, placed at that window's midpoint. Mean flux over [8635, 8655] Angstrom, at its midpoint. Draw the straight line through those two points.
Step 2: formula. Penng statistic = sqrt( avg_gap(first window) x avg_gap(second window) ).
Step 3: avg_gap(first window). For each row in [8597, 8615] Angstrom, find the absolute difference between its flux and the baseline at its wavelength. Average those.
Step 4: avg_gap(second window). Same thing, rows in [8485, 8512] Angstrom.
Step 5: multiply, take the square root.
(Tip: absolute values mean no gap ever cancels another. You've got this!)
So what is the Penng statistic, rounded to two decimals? 0.14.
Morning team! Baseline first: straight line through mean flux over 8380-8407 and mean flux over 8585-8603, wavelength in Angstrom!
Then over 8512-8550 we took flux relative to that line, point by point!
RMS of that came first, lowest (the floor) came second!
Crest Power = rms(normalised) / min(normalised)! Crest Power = 1.32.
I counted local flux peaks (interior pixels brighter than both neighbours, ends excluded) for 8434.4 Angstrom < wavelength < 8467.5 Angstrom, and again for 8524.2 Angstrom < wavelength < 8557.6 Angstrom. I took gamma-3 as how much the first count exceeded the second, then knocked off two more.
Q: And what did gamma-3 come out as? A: -2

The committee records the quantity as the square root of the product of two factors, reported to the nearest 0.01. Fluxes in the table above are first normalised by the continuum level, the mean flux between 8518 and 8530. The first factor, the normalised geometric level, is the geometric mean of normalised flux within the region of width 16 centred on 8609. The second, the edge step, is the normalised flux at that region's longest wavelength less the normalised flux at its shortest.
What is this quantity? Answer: 0.13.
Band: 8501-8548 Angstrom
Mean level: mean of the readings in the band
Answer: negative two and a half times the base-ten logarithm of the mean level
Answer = -2.08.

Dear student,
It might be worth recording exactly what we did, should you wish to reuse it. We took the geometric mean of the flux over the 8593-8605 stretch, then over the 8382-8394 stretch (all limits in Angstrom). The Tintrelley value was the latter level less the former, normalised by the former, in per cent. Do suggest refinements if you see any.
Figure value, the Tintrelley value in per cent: 5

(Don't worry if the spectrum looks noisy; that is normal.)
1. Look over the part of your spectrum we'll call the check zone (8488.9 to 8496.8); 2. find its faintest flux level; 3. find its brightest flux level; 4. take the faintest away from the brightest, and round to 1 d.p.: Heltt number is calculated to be 1.0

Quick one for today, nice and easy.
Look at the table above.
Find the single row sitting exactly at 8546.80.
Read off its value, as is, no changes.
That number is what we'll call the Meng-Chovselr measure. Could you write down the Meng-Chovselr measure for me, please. 6.47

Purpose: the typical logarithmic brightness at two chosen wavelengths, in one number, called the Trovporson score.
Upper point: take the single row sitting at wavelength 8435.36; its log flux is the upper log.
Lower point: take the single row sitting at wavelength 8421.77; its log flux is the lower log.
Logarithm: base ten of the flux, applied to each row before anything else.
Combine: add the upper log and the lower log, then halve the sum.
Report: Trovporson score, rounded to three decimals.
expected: 0.866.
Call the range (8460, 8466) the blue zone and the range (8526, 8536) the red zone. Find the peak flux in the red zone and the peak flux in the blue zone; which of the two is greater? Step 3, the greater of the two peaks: 7.39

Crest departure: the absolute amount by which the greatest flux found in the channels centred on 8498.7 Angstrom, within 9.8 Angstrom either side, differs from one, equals 6.62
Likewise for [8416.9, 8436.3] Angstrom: 6.68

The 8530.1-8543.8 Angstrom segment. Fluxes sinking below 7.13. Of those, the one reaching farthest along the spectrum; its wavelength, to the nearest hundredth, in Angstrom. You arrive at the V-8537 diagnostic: 8542.86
